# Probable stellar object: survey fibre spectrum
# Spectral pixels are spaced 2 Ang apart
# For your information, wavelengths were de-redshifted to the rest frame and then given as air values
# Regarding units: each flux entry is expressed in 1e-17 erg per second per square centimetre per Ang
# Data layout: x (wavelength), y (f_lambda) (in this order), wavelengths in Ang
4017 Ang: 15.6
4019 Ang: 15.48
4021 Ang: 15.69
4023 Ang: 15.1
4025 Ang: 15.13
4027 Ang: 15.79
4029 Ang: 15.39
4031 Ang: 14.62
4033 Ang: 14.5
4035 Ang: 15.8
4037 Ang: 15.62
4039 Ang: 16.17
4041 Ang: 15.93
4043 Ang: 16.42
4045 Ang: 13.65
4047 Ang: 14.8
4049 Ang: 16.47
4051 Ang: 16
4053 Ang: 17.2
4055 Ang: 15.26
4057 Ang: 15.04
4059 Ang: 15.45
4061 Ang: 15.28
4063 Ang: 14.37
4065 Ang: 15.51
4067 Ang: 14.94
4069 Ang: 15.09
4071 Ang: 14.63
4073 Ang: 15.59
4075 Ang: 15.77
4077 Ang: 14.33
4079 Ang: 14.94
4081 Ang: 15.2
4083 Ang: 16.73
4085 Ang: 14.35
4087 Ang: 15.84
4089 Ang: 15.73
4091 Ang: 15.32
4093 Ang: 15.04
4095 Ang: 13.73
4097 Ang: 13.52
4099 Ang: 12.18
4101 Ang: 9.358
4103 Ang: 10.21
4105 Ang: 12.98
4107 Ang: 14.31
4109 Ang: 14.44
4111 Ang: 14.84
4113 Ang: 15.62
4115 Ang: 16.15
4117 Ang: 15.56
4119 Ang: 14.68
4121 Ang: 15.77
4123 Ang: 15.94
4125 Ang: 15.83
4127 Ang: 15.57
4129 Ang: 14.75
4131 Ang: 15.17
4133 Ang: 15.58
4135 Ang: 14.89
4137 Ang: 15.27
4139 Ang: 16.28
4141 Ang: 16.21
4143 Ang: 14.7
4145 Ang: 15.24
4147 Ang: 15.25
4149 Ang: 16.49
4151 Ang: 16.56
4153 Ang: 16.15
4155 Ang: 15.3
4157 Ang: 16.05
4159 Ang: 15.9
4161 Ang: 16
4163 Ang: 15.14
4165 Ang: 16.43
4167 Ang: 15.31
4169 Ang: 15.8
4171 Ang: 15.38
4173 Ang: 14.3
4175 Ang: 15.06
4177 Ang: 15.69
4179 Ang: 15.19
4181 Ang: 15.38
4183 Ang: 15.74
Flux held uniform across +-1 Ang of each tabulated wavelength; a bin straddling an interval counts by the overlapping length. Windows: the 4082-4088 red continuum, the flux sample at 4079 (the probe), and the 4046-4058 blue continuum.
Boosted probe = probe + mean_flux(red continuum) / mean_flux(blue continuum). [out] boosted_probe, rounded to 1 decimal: 15.9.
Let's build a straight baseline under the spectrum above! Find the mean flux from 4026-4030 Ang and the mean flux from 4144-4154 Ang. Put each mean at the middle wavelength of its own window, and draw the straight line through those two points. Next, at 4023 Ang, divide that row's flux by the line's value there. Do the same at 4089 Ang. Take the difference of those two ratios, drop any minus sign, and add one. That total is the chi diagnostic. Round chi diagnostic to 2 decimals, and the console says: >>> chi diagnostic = 1.03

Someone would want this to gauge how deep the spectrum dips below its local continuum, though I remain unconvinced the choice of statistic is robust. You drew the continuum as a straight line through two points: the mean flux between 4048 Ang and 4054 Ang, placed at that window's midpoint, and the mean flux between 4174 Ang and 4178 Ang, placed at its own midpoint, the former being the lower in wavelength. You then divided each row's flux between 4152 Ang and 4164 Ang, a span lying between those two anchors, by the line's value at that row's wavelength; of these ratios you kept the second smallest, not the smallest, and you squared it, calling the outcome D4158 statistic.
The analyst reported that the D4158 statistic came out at 0.97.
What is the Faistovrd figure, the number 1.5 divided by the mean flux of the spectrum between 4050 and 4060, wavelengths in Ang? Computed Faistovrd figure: 0.0950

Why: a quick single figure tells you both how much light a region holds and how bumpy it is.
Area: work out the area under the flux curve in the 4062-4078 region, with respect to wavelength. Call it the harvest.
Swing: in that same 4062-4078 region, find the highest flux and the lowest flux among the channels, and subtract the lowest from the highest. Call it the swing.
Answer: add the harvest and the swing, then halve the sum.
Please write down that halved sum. 121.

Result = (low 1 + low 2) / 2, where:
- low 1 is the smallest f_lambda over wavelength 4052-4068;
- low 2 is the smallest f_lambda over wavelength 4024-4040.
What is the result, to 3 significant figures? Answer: 14.4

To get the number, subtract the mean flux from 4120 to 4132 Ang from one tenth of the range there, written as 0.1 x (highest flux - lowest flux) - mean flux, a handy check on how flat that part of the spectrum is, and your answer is -15.4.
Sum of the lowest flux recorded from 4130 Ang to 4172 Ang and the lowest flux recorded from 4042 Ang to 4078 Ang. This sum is 28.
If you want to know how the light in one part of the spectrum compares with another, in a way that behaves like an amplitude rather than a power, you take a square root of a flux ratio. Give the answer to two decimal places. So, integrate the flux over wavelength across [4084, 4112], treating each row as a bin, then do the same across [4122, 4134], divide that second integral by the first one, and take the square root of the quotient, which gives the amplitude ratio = 0.70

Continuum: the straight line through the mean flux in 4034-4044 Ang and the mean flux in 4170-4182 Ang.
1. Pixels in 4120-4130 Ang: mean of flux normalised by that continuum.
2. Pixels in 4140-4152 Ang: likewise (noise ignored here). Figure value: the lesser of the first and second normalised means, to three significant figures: 1.01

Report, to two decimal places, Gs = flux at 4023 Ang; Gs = 15.10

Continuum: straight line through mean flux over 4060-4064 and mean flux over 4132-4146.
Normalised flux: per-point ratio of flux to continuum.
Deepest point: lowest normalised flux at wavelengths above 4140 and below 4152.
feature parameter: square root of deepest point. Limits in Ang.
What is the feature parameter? 0.97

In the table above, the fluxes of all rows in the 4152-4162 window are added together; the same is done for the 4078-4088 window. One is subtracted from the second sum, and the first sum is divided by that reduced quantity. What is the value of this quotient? 1.04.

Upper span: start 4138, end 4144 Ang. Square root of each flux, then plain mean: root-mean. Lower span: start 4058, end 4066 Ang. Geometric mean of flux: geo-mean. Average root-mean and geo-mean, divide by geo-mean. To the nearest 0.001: 0.631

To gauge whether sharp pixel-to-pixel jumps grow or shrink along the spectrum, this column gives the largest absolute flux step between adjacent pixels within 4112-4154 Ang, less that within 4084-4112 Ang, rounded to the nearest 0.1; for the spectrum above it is -1.3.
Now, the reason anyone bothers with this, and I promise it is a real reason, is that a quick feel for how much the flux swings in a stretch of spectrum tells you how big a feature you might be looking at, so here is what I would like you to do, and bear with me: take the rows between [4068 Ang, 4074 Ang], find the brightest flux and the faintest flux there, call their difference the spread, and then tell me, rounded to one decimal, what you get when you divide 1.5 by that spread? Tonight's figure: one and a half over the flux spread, 1.6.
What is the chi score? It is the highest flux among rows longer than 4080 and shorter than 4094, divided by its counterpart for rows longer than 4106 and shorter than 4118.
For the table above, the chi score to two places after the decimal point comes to 1.04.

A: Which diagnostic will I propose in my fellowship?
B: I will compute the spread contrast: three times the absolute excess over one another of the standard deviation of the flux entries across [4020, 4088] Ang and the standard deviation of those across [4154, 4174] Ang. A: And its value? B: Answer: 0.5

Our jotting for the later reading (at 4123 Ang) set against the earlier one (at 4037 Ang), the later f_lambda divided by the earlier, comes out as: 1.02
